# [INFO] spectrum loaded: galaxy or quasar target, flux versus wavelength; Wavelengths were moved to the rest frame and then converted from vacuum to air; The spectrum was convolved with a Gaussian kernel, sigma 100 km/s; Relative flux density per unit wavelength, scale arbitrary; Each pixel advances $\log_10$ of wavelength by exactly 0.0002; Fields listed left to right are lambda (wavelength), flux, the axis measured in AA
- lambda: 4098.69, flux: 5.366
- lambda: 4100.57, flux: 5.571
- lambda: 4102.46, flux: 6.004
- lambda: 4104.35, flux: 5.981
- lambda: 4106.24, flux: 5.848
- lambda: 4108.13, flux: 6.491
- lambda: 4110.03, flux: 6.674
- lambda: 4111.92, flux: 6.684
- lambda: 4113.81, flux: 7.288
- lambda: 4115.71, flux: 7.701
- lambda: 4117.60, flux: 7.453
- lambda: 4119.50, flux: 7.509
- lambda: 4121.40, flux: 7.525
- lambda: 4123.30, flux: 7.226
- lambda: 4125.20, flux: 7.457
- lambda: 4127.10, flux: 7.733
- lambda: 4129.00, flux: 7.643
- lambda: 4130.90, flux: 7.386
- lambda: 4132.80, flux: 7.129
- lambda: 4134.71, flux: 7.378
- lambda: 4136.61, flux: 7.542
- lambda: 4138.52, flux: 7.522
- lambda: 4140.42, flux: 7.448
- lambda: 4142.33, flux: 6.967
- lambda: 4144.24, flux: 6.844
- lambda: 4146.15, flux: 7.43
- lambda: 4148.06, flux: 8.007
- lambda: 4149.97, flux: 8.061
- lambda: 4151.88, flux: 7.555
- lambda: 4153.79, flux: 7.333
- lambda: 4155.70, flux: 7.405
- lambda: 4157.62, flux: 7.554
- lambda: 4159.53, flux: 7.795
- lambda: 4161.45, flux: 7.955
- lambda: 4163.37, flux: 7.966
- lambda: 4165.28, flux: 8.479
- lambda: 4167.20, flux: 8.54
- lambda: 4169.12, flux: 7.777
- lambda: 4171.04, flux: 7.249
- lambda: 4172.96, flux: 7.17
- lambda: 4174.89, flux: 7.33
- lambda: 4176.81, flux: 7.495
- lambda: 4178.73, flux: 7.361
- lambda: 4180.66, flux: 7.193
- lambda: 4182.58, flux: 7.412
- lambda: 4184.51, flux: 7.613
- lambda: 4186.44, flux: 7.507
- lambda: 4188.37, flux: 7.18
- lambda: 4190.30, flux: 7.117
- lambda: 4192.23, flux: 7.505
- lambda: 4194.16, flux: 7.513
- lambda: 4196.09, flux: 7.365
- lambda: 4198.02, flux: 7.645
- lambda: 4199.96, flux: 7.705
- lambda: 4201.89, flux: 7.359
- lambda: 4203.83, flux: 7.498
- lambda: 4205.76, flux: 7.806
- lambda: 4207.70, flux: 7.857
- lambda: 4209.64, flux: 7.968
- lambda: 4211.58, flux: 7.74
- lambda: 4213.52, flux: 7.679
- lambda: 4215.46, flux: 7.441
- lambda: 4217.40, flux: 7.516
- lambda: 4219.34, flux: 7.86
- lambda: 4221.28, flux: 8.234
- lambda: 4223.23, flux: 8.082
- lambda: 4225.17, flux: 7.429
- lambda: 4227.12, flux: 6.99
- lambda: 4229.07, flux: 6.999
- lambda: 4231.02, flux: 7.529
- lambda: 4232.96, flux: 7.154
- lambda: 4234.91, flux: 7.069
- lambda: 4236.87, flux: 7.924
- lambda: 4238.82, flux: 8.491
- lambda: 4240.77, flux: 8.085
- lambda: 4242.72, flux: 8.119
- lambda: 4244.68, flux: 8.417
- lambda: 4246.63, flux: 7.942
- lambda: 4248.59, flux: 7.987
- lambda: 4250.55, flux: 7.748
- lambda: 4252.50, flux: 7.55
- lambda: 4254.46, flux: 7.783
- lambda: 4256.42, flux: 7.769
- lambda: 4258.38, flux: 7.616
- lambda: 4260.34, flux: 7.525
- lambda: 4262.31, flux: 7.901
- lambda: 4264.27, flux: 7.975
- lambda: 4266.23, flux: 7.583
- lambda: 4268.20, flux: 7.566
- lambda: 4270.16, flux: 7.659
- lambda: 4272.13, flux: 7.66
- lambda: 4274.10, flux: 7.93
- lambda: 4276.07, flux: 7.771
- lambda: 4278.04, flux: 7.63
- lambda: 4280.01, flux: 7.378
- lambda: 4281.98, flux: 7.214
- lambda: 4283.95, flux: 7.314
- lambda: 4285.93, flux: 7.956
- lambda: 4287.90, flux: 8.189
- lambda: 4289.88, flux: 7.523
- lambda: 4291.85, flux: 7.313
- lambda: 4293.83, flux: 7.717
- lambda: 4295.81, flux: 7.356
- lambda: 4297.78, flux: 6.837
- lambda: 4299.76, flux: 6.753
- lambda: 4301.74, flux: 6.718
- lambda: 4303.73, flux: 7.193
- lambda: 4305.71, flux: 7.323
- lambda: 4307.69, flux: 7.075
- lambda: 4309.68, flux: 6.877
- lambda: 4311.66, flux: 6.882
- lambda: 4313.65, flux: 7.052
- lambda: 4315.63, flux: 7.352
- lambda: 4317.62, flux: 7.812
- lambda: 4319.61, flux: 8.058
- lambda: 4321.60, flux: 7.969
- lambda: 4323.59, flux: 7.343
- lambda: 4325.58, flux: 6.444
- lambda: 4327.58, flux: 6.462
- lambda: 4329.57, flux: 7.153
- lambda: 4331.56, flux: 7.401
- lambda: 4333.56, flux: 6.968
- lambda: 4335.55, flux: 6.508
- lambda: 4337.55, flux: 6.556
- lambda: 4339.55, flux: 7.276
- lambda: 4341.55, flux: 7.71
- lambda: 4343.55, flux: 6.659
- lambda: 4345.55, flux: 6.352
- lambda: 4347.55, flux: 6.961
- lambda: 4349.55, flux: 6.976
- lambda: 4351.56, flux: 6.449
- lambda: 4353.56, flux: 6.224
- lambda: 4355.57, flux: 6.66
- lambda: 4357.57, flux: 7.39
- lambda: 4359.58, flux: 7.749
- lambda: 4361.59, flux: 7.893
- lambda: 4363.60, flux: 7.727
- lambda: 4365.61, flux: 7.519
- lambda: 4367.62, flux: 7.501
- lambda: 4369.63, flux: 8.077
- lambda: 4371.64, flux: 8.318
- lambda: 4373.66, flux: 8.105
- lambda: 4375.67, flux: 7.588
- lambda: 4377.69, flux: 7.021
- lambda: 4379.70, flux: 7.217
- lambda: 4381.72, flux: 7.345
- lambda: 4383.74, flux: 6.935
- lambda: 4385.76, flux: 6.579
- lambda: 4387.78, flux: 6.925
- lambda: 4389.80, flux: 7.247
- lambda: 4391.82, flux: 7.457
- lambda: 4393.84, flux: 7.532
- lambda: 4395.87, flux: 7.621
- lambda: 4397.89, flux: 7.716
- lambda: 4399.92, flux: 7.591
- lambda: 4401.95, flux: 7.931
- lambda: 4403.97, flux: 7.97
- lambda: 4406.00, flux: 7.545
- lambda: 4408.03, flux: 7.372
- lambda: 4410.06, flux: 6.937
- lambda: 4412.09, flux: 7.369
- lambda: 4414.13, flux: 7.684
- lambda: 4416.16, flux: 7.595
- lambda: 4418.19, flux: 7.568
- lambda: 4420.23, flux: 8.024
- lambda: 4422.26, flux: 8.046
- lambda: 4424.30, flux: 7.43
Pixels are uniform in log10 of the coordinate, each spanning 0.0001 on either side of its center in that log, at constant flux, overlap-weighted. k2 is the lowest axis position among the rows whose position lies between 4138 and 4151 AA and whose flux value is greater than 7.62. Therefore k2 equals 4148.06 AA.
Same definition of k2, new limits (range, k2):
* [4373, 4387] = 4373.66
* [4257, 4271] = 4262.31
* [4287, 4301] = 4287.90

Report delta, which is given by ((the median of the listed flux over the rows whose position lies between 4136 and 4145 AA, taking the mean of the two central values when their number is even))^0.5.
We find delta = 2.73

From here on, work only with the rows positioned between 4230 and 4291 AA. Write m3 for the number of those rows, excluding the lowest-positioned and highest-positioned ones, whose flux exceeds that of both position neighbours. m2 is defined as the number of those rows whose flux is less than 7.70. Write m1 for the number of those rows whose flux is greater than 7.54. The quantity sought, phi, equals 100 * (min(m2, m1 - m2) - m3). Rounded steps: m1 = 23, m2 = 15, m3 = 7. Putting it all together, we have 100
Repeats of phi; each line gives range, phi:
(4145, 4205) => -1500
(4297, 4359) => -2800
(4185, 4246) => -900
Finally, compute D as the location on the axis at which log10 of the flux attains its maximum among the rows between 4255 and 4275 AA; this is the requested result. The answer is 4264.27 AA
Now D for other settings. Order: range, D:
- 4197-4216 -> 4209.64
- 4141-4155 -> 4149.97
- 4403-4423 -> 4422.26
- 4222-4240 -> 4238.82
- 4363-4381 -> 4371.64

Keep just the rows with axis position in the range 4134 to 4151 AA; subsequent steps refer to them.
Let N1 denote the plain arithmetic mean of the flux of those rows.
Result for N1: 7.47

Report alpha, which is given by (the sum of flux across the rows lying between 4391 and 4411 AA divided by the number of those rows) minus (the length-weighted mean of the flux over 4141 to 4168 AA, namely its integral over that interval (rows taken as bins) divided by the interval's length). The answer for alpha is -0.13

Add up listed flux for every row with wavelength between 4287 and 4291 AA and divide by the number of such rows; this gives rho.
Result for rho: 7.9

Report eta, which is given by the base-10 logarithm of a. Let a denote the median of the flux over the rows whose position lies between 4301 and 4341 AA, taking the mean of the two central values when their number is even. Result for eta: 0.852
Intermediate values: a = 7.11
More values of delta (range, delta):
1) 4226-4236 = 2.66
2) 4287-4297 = 2.74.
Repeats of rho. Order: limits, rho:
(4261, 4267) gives 7.8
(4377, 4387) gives 7.0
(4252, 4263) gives 7.7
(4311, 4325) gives 7.5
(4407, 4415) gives 7.3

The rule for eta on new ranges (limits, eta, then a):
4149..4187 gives 0.877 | 7.53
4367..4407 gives 0.877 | 7.54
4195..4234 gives 0.880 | 7.59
